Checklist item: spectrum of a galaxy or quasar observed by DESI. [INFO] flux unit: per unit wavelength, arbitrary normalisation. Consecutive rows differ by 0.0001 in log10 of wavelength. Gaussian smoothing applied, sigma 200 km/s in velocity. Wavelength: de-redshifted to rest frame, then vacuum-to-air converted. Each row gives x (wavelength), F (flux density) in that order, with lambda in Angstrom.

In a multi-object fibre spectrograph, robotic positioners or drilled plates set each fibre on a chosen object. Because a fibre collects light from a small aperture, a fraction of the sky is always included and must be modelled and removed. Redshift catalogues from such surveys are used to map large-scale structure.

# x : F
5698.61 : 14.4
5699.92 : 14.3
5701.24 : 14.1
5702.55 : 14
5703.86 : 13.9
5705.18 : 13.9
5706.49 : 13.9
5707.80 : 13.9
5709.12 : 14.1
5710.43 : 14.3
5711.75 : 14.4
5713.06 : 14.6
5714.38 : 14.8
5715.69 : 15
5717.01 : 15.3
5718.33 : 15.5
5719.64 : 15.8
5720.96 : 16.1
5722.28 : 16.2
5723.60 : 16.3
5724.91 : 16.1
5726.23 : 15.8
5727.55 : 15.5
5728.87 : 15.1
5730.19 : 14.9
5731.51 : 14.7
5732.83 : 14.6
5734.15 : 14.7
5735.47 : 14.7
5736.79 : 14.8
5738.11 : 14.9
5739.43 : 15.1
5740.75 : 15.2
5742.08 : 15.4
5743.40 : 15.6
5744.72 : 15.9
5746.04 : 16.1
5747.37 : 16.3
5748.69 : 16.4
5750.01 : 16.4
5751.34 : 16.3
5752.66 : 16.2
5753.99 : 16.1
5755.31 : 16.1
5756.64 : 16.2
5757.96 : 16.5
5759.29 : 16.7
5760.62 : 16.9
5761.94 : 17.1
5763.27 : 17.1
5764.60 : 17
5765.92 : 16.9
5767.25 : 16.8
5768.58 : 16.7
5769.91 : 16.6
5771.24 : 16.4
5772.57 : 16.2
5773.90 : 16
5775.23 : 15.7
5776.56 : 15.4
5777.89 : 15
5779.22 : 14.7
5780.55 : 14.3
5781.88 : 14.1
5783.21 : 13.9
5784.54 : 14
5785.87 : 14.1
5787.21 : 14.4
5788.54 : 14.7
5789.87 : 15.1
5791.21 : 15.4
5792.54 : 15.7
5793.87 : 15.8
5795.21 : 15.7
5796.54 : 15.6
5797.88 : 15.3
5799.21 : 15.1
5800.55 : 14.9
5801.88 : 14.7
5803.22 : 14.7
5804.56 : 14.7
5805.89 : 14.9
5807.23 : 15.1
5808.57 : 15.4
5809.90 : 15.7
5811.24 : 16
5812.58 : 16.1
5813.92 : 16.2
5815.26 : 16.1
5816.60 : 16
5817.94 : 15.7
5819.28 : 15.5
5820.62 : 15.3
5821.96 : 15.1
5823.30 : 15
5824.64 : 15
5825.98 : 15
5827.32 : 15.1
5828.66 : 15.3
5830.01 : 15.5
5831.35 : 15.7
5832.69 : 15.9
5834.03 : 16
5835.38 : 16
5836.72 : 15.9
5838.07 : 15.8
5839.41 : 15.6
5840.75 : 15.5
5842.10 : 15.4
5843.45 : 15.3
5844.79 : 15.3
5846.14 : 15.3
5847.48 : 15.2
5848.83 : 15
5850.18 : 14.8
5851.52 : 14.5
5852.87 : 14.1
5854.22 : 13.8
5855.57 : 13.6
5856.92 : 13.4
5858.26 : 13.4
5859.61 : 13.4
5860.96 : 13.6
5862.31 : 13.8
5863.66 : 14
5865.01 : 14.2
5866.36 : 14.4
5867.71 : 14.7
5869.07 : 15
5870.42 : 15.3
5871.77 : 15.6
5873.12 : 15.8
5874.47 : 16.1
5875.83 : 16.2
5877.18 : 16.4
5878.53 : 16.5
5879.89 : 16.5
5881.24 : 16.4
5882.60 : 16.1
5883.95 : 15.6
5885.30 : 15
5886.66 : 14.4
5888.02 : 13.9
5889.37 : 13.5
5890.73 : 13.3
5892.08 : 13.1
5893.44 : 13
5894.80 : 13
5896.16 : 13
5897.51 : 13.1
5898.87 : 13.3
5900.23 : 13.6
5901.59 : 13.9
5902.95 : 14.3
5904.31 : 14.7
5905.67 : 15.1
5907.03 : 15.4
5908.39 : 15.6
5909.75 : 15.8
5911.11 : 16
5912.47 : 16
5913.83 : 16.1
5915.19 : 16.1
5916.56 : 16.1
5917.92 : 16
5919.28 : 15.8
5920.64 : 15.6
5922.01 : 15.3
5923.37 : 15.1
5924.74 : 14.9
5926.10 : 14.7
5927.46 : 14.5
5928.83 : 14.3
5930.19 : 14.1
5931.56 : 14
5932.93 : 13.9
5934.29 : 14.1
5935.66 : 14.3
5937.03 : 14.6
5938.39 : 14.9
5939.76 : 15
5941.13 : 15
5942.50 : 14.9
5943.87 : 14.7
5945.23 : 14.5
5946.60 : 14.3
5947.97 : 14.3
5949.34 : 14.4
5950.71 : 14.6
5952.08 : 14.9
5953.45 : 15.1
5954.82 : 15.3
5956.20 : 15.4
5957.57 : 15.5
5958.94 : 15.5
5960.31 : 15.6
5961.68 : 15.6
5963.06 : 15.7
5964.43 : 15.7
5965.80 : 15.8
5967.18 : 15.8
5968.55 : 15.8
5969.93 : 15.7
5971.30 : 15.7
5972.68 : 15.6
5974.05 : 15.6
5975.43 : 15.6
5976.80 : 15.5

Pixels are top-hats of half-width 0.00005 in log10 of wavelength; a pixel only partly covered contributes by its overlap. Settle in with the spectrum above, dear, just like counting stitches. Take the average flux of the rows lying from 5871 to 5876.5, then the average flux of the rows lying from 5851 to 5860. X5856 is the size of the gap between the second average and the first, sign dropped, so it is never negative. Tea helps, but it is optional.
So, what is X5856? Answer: 2.2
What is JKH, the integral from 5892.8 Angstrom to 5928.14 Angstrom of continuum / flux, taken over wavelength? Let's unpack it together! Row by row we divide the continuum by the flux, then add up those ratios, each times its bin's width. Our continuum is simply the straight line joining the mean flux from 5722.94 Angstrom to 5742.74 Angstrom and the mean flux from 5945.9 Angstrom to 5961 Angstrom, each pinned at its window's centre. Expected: 36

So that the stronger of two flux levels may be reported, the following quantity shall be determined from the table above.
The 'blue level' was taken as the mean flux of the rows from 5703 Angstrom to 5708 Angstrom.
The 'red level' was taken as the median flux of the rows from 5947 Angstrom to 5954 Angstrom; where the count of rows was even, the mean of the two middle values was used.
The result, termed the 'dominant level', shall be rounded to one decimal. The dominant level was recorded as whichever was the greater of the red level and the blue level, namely 14.6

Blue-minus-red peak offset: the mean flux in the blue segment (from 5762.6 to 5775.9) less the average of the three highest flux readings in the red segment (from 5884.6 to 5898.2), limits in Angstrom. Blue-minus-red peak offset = 2.1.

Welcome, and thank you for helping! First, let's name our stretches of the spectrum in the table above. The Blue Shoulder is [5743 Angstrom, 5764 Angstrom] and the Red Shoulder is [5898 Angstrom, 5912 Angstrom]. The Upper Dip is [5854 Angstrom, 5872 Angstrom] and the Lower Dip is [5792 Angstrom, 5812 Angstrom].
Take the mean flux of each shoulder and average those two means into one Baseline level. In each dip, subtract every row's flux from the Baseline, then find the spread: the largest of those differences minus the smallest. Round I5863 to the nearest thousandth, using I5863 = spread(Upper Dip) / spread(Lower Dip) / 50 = 0.034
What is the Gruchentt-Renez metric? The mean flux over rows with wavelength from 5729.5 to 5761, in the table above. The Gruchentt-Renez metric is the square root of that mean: 3.96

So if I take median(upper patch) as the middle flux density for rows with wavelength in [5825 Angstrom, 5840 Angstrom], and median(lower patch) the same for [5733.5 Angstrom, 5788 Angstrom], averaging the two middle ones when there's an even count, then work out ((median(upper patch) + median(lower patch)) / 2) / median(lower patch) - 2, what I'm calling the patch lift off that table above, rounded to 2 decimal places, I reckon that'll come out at -1.01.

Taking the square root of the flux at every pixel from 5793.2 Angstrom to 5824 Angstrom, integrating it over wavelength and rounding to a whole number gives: 121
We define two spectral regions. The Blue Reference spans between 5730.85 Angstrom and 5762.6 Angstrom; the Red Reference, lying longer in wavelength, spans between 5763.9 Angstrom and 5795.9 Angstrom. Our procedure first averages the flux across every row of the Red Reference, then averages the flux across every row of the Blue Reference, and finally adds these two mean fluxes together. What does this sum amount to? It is 31.2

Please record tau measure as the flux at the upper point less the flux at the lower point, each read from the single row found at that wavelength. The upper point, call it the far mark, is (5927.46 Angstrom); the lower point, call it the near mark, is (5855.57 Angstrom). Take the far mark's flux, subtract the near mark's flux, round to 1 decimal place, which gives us 0.9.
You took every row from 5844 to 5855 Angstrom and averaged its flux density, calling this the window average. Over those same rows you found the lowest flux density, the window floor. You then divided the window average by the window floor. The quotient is 1.07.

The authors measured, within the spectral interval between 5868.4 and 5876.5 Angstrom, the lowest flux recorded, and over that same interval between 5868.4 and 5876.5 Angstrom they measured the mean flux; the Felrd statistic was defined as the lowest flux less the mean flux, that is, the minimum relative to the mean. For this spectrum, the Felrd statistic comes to -0.67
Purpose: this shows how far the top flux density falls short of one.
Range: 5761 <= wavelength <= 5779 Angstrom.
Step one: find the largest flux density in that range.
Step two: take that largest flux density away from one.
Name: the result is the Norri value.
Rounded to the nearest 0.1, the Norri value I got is -16.1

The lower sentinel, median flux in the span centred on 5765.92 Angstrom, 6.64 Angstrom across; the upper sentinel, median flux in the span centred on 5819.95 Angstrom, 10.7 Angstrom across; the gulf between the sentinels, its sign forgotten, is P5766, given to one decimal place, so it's 1.5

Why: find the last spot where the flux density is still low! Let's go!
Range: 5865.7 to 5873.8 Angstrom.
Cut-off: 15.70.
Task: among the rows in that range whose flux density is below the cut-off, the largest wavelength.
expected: 5871.77 Angstrom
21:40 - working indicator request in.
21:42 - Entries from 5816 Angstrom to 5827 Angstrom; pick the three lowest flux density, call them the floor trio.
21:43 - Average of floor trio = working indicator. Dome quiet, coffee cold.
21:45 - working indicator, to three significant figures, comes 15.0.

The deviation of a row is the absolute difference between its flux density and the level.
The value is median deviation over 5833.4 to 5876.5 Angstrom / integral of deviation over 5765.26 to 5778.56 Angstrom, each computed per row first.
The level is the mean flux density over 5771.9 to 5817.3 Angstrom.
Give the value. 0.052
